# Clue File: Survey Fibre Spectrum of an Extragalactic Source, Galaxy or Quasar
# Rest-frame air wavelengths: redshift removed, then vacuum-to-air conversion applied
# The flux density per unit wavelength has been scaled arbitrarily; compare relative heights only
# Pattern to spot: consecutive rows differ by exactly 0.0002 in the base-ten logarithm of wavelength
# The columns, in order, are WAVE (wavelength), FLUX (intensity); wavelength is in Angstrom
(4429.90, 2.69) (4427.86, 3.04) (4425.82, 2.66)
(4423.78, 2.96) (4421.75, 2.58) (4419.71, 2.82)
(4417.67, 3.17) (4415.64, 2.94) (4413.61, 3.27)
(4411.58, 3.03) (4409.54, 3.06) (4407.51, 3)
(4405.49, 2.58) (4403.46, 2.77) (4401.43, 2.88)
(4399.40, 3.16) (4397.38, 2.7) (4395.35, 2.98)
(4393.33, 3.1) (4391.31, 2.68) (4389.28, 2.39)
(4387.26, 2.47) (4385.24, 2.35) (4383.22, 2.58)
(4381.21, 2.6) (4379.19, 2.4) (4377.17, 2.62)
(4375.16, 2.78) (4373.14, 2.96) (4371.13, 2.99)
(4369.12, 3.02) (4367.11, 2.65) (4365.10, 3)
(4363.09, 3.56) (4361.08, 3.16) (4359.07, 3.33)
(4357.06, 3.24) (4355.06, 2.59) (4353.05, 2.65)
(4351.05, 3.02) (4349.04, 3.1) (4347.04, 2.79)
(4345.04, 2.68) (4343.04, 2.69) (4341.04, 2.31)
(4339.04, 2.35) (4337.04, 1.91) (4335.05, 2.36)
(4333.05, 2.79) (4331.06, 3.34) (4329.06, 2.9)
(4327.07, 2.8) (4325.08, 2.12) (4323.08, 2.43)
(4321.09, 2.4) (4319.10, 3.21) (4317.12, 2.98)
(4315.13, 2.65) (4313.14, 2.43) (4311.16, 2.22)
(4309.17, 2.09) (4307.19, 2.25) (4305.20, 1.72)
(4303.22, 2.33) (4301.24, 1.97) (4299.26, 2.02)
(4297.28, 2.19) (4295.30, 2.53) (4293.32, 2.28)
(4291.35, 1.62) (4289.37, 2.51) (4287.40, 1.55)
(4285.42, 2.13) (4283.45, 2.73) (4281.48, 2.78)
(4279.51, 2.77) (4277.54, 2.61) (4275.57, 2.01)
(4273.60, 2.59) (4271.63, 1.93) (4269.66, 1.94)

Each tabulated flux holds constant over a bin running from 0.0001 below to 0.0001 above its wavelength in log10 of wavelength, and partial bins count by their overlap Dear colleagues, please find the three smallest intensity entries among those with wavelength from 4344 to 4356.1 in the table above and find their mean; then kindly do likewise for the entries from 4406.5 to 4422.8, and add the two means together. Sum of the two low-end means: 5.4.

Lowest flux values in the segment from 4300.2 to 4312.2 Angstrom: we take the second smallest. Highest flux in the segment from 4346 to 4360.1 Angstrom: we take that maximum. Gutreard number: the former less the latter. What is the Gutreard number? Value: -1.4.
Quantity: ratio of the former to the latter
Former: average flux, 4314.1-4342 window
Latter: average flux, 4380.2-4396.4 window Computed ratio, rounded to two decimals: 0.99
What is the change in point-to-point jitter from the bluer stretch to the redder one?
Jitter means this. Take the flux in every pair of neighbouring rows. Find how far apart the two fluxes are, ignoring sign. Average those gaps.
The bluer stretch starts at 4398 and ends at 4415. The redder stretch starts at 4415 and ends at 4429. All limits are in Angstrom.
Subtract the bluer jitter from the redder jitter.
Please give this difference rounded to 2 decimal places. 0.12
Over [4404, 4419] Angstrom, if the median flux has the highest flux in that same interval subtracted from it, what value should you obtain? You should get -0.24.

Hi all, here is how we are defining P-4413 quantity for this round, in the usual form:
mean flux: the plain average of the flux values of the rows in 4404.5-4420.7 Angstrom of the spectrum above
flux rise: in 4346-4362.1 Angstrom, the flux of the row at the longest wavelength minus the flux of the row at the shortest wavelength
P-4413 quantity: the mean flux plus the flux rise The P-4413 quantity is 3.4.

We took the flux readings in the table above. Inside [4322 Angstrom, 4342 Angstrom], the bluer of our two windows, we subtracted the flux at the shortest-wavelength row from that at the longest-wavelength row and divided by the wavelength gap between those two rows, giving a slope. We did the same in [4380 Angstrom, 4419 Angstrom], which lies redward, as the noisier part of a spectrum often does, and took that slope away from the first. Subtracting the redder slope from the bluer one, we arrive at -0.02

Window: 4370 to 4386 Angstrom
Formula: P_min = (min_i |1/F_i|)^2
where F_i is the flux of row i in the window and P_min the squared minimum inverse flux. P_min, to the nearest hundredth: 0.11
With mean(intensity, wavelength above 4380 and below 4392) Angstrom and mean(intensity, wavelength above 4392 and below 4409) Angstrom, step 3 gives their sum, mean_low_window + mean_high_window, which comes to 5.4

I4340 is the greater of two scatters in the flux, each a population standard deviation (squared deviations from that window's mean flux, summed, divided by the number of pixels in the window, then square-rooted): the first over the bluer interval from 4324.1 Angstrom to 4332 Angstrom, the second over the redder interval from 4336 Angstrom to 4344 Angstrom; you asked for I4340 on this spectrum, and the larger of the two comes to 0.44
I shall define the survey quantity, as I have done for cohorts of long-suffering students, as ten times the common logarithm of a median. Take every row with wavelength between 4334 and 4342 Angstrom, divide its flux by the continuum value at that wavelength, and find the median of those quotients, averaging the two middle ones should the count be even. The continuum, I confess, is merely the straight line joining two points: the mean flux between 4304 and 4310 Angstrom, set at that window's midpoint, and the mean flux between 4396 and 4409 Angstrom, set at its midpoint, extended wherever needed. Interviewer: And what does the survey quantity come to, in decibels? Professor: 0.0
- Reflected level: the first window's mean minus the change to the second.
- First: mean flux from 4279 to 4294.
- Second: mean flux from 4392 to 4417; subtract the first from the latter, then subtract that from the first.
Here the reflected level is 1.6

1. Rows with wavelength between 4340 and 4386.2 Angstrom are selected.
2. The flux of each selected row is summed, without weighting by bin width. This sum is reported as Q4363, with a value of 65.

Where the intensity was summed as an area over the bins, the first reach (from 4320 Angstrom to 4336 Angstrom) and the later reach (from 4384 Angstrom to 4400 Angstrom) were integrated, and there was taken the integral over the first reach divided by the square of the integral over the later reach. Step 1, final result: 0.022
